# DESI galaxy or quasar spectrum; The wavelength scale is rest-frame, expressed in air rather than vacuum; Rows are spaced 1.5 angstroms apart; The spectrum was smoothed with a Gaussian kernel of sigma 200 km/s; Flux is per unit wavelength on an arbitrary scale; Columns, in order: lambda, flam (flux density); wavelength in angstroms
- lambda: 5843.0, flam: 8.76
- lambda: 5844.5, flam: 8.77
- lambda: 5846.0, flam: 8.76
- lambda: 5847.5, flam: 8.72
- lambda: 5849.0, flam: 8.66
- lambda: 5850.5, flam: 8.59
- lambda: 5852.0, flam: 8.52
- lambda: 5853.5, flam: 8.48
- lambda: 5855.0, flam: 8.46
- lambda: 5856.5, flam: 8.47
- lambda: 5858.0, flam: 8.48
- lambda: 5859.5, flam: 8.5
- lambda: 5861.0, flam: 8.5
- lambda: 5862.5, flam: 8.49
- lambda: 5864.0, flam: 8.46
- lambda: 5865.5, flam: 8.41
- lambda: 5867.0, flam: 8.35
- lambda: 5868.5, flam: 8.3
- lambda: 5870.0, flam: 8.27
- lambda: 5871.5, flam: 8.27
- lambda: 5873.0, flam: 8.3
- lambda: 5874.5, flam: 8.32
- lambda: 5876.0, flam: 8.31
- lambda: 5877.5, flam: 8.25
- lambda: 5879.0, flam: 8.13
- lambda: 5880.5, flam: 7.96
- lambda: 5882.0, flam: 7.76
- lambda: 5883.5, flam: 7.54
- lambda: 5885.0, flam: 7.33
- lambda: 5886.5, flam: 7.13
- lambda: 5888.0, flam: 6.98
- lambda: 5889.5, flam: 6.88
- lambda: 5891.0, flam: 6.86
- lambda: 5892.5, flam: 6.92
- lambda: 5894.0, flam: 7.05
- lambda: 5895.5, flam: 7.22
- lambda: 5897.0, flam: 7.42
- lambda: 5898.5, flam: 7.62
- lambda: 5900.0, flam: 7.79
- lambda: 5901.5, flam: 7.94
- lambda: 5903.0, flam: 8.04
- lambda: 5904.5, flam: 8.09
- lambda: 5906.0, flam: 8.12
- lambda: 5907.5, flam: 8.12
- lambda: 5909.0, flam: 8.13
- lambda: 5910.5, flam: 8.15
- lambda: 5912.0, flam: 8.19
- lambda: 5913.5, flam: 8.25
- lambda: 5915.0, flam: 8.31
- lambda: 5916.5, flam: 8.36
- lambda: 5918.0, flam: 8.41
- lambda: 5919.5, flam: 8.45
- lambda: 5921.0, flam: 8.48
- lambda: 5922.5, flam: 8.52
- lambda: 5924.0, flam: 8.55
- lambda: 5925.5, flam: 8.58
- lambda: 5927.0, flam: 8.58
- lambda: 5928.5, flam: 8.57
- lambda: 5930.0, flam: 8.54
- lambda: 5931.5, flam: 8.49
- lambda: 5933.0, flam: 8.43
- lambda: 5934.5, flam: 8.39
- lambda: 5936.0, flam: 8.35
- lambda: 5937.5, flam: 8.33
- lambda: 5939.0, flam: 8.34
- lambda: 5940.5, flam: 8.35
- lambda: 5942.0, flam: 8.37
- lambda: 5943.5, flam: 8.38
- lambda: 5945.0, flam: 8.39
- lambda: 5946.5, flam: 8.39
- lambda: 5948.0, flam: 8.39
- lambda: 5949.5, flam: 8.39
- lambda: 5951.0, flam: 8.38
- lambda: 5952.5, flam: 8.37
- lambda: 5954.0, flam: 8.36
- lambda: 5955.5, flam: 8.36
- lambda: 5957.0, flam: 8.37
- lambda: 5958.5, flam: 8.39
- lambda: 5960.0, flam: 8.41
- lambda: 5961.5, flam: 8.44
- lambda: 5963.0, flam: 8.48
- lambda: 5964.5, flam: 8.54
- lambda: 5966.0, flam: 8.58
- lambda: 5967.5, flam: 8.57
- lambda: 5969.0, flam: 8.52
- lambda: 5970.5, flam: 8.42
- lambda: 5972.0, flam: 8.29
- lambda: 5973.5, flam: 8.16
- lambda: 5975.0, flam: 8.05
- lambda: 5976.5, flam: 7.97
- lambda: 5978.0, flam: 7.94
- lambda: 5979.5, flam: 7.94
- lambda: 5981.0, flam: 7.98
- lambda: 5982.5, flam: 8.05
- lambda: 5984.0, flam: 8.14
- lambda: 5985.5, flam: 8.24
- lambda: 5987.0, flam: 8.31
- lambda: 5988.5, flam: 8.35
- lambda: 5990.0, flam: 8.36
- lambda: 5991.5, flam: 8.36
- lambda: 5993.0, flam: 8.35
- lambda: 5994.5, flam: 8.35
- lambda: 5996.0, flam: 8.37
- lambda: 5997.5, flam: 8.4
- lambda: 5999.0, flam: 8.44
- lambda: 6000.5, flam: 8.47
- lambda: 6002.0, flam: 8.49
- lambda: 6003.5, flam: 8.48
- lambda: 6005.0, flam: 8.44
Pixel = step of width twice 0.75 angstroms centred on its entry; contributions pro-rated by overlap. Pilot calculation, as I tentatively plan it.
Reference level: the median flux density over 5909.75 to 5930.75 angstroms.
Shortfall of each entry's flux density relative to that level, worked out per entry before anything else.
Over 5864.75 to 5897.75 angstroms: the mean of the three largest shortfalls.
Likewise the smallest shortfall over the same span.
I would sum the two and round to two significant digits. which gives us 1.6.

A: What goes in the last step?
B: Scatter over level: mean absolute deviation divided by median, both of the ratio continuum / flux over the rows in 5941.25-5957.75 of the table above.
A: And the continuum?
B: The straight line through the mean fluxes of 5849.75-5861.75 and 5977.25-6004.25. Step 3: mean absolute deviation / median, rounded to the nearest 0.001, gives 0.001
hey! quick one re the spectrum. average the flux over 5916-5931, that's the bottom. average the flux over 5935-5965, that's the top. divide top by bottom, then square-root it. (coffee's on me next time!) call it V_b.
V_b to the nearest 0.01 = 0.99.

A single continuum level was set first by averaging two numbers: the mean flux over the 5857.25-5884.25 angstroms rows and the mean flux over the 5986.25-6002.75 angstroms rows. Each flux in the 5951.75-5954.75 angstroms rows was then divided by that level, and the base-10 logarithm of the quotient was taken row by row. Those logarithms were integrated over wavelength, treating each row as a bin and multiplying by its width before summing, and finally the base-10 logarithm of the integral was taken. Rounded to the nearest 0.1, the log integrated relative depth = -2.2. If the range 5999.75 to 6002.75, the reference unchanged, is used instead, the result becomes -1.6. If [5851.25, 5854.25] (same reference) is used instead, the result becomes -1.6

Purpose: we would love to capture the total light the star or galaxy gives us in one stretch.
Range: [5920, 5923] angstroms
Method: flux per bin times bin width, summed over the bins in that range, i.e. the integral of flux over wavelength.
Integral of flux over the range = 25.5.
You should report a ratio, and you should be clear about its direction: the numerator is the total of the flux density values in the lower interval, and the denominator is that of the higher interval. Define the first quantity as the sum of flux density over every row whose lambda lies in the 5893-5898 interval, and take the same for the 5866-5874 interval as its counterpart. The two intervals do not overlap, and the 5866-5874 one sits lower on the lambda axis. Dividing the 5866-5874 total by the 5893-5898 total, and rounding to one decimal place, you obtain 1.9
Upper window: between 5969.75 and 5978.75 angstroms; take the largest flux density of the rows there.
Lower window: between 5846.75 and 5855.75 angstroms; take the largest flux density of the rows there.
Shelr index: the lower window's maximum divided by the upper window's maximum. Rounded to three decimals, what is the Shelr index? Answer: 1.036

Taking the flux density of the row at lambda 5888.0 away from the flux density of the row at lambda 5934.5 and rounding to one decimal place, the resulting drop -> 1.4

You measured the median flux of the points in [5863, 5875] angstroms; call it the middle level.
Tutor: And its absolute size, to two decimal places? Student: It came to 8.31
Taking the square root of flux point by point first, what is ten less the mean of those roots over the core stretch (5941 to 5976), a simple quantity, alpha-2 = 7.10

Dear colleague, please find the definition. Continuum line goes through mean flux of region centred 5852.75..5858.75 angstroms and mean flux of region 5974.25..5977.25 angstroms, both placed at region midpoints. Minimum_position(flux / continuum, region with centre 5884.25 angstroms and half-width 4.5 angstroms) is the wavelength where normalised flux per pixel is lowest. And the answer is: 5888.0 angstroms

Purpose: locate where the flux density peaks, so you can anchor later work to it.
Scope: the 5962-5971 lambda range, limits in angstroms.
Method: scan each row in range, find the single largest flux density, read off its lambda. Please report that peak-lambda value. 5966.0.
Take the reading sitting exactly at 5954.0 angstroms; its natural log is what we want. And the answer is 2.12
